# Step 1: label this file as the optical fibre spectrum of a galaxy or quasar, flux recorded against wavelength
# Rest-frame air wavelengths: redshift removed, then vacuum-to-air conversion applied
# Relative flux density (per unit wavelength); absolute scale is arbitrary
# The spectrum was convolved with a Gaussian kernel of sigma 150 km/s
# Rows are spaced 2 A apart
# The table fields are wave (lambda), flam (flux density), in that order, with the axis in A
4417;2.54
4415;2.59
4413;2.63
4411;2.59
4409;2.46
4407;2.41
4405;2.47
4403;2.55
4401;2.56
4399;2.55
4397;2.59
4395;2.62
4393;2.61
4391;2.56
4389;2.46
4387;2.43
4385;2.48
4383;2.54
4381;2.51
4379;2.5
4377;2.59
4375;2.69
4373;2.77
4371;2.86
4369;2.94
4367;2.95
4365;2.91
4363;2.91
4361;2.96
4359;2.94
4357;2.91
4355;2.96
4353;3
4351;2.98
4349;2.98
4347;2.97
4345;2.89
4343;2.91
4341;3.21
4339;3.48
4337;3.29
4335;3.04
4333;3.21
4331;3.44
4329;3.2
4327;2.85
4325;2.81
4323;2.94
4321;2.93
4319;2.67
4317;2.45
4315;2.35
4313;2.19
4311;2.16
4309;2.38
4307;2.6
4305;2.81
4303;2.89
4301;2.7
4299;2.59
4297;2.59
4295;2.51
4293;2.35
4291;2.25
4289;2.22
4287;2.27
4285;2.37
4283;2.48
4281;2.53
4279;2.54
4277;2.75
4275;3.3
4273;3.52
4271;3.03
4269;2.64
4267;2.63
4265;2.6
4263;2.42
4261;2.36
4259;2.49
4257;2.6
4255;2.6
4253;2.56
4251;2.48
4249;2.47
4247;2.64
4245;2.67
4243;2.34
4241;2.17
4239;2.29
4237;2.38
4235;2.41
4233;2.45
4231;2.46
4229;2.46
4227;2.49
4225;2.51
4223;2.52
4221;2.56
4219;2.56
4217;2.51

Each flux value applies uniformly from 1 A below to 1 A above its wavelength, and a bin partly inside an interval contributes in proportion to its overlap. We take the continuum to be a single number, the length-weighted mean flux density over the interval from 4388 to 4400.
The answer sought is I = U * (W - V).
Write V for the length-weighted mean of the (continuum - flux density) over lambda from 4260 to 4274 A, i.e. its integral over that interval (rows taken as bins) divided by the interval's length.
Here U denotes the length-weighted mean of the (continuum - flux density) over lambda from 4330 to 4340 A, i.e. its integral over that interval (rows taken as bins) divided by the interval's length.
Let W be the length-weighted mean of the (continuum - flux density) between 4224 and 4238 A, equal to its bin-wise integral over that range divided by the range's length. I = -0.21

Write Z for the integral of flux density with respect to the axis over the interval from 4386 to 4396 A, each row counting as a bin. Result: 25.4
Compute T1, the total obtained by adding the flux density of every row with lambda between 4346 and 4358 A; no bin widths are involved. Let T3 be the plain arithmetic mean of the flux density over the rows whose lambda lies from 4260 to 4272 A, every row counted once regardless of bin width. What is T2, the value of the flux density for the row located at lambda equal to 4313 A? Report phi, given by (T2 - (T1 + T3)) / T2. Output -8.3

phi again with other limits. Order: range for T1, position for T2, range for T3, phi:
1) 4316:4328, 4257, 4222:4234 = -6.4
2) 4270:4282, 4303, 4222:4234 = -6.0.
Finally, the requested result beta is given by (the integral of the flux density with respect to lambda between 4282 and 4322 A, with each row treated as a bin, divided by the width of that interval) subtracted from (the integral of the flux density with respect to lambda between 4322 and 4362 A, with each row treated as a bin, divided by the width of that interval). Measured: 0.56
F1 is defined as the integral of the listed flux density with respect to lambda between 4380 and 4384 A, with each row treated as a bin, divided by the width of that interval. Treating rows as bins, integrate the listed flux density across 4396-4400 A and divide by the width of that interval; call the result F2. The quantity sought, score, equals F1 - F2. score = 0.0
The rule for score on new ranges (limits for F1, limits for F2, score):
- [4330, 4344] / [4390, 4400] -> 0.6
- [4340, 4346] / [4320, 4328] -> 0.1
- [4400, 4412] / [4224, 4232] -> 0.0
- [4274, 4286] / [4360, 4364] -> -0.3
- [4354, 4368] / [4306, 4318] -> 0.6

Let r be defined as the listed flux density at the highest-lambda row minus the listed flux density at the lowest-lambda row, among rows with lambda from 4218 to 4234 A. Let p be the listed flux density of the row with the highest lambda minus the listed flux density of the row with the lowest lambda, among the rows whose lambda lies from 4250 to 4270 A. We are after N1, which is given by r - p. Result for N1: -0.3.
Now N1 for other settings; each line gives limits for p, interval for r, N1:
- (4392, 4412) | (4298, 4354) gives 0.4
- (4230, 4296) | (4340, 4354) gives -0.3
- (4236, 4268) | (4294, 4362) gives 0.2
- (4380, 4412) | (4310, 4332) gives 1.2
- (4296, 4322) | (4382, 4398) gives -0.3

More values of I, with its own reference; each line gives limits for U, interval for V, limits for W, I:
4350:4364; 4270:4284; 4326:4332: 0.11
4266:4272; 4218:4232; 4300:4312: 0.02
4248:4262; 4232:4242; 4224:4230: -0.01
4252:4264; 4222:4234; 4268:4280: -0.03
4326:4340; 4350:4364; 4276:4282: -0.22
